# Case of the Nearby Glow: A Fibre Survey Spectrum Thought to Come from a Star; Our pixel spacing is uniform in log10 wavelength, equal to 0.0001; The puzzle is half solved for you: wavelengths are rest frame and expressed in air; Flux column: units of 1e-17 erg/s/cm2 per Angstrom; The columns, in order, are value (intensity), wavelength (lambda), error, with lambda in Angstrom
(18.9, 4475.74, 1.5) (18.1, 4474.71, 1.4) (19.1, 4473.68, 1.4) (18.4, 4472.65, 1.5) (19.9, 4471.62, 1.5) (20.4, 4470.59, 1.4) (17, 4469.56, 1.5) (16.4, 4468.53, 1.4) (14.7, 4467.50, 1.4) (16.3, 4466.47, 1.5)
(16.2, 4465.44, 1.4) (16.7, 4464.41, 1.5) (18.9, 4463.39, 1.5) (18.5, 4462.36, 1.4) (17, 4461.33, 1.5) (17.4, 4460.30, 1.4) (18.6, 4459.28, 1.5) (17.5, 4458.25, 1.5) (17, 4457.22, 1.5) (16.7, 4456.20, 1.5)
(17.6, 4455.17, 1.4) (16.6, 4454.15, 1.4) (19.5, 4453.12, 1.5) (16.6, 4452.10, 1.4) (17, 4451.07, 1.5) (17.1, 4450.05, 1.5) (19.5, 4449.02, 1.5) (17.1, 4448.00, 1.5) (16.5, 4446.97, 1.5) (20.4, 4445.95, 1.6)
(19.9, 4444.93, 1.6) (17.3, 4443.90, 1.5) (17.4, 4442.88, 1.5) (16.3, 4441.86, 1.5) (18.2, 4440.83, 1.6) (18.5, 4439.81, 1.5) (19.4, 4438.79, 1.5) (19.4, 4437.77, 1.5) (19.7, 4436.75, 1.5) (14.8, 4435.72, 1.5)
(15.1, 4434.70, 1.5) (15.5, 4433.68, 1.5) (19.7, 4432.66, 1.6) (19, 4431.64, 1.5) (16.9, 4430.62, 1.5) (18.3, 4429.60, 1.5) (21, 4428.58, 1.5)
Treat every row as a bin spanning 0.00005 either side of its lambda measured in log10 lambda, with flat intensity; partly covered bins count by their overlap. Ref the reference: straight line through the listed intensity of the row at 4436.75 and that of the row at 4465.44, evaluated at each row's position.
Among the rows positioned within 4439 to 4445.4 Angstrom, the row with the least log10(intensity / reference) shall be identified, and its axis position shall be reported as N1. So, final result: 4441.86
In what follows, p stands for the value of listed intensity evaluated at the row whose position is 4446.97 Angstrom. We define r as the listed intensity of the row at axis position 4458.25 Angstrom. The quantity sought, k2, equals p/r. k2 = 0.94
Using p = 16.5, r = 17.5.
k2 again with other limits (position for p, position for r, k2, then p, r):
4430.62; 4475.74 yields 0.89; 16.9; 18.9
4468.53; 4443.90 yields 0.95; 16.4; 17.3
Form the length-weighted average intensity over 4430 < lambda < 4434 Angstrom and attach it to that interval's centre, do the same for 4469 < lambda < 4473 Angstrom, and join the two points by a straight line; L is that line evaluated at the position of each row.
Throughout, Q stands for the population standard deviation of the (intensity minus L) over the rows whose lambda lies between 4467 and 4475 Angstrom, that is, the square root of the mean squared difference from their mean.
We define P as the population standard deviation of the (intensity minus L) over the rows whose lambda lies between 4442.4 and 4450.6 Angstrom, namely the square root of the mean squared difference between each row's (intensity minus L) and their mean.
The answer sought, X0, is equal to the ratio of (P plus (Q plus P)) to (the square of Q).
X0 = 1.52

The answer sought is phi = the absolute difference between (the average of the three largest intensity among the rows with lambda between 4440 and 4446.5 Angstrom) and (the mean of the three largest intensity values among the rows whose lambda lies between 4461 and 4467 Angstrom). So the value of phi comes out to 1.4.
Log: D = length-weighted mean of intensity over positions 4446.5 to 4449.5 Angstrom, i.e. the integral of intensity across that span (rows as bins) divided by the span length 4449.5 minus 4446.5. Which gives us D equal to 17.7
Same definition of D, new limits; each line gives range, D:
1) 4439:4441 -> 18.6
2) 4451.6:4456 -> 17.5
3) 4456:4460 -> 17.5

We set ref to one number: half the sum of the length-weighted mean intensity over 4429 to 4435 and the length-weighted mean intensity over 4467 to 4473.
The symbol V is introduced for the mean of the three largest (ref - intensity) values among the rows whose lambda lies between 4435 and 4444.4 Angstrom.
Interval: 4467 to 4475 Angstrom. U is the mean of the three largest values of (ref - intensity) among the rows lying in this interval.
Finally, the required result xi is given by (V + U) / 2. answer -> 1.59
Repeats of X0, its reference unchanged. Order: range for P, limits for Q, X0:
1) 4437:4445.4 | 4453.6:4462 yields 8.79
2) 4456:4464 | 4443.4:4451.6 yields 1.37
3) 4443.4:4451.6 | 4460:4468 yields 2.54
